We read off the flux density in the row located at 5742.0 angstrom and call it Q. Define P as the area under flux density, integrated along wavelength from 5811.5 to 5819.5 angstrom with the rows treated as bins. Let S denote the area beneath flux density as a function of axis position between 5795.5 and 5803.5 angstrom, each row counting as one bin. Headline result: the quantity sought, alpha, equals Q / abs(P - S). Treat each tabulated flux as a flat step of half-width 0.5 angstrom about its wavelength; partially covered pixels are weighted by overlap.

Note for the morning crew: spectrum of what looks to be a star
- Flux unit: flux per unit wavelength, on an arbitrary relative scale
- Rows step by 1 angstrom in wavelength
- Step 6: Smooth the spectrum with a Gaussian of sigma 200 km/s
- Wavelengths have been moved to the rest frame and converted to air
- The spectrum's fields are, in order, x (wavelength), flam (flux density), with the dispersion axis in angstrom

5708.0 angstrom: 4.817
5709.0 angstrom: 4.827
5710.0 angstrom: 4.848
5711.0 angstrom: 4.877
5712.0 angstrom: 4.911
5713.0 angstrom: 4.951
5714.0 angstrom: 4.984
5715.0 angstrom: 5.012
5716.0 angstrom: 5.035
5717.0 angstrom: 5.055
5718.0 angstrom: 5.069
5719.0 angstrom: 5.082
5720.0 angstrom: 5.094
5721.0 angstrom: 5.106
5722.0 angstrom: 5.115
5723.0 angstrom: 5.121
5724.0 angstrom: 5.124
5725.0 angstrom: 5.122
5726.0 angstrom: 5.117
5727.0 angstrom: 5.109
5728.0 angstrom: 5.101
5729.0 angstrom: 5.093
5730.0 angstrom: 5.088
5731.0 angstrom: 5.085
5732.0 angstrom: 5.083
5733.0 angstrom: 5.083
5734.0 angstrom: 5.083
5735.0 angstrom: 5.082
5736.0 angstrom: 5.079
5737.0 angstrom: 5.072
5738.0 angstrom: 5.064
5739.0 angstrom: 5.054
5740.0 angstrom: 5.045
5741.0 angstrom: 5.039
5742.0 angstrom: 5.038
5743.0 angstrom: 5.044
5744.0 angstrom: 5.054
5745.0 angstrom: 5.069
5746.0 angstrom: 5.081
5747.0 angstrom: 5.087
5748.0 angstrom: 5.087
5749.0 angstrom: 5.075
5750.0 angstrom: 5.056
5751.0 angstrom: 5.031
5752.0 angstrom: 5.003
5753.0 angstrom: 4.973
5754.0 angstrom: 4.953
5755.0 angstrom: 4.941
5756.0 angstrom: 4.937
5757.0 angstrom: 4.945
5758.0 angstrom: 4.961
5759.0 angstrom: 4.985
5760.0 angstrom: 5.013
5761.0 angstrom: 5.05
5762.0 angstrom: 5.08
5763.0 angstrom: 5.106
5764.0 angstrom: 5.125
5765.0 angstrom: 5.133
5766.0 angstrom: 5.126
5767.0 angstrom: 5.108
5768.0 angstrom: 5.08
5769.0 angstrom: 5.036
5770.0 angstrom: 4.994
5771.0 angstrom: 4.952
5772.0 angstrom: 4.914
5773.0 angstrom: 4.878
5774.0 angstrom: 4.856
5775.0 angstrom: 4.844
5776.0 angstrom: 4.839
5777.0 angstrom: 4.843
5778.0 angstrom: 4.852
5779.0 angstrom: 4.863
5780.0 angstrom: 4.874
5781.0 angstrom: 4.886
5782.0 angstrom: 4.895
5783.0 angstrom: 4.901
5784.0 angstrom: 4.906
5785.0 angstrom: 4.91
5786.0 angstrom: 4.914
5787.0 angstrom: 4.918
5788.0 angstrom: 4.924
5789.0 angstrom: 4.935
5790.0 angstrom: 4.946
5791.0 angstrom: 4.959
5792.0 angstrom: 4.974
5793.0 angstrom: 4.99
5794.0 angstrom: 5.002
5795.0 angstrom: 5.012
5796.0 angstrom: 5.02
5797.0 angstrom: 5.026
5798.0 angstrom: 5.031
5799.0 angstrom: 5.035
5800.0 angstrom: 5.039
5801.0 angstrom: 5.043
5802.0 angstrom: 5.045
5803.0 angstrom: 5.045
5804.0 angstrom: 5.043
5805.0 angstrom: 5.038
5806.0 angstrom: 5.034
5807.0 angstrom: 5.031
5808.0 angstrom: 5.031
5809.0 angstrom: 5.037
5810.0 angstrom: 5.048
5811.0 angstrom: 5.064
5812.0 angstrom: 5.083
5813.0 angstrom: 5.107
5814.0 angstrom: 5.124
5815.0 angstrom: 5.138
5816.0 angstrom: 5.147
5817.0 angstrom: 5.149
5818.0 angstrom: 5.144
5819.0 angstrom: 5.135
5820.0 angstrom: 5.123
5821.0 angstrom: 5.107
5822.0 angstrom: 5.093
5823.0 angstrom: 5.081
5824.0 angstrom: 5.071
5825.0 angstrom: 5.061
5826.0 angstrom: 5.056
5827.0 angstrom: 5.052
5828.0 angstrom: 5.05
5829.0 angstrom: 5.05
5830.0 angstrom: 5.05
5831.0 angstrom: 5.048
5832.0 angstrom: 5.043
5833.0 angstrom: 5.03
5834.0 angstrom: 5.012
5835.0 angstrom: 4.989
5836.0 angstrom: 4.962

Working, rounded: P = 41.0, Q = 5.038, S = 40.3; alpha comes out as 6.8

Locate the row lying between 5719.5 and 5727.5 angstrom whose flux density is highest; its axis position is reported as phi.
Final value 5724.0 angstrom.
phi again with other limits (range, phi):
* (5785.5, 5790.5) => 5790.0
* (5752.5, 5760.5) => 5760.0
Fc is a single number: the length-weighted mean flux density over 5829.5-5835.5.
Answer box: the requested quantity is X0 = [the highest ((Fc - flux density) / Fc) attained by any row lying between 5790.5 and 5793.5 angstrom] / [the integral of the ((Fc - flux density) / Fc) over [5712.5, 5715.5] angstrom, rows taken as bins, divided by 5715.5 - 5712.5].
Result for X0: 1.5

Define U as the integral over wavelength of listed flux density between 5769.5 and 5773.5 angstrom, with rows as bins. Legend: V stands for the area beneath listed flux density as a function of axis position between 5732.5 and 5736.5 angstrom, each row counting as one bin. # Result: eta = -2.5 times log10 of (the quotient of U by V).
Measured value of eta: 0.032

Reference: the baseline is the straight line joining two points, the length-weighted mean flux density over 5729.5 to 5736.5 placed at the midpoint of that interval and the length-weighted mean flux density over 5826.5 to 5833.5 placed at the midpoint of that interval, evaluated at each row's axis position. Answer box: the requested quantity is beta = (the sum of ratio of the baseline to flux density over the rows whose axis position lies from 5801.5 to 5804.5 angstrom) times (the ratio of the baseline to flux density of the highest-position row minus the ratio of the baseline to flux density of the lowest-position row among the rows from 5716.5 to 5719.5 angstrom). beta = -0.017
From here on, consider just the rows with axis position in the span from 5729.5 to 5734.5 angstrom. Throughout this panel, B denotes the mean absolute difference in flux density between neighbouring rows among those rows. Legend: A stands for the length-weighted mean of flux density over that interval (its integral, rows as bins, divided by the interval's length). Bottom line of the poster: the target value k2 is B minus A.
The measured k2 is -5.083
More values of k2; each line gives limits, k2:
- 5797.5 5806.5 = -5.036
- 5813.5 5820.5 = -5.129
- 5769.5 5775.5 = -4.876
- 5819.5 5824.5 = -5.082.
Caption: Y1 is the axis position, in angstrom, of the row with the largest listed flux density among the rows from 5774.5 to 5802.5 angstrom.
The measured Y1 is 5802.0 angstrom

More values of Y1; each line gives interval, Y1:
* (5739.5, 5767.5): 5765.0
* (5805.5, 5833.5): 5817.0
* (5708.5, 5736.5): 5724.0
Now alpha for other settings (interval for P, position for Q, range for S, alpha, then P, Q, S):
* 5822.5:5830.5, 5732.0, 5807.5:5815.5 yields 31.6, 40.5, 5.083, 40.6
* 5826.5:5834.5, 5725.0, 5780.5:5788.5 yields 4.7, 40.3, 5.122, 39.3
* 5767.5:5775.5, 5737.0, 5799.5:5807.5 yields 6.6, 39.6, 5.072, 40.3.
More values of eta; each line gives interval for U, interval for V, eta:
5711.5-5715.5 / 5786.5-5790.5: -0.007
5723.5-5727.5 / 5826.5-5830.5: -0.014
